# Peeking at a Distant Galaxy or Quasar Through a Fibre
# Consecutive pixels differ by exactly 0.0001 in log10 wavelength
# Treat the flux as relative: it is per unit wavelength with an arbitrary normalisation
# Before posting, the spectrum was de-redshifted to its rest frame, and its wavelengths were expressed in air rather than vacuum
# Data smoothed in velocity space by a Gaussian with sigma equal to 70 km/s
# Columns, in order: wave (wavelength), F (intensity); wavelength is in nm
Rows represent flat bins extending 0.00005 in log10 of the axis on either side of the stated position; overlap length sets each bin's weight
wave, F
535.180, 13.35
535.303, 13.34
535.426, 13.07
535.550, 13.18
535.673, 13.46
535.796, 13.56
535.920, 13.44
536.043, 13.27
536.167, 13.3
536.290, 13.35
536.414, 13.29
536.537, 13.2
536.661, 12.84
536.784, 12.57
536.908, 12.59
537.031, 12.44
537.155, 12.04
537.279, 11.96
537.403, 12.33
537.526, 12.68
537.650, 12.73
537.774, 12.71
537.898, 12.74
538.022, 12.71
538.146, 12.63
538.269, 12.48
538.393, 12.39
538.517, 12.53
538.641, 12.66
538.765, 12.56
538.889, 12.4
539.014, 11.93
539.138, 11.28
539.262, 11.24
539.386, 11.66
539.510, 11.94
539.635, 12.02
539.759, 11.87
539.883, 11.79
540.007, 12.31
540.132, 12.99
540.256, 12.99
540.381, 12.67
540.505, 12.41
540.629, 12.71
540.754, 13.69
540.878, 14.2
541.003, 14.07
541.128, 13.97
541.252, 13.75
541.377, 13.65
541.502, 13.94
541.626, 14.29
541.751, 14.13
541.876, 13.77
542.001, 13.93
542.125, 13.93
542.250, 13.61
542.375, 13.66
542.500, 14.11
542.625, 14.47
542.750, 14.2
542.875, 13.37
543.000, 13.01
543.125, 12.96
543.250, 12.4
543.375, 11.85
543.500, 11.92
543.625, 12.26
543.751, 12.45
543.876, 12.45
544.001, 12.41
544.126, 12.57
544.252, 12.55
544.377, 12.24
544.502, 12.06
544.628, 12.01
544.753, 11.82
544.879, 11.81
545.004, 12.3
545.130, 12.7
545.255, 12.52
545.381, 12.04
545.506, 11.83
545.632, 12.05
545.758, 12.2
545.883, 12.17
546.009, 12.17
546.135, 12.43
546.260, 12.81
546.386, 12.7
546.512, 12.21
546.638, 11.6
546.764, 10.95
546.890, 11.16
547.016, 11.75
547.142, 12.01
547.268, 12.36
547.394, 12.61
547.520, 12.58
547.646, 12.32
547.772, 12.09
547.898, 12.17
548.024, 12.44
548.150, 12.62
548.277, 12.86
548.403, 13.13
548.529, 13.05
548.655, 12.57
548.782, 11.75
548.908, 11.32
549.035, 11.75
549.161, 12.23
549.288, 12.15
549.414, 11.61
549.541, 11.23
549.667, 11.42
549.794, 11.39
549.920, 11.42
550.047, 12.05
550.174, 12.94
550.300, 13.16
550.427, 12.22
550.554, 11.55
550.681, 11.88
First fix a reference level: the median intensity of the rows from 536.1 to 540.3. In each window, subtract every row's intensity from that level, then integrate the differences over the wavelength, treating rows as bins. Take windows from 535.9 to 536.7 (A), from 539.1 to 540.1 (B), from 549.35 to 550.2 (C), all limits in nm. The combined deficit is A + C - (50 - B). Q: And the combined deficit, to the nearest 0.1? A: -49.1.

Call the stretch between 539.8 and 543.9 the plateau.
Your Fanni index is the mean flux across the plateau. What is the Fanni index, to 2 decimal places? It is 13.27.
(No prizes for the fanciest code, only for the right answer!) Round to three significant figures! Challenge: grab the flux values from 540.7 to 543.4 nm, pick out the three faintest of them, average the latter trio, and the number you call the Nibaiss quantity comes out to 12.4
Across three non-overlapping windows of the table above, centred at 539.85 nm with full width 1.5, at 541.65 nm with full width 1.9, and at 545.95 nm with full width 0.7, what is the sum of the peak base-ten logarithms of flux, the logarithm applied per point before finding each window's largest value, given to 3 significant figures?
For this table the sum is 3.38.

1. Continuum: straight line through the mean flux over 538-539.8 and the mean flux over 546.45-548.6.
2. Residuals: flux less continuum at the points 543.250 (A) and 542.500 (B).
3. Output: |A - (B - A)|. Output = 1.5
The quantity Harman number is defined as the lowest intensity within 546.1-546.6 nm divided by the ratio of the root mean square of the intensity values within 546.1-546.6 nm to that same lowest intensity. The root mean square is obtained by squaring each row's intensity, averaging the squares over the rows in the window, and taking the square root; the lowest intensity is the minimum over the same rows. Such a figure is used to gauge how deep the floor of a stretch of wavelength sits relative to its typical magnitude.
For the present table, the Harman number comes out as 11.9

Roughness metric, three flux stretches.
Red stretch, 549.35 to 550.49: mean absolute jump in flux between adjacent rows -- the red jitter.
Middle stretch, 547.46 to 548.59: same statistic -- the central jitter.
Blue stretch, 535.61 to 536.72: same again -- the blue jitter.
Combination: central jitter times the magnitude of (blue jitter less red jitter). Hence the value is 0.059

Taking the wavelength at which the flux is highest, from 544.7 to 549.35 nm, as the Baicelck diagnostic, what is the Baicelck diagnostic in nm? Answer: 548.403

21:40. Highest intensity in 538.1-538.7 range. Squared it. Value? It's 160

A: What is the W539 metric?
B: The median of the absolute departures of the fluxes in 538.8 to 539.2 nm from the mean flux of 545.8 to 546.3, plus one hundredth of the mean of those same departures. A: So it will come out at 0.47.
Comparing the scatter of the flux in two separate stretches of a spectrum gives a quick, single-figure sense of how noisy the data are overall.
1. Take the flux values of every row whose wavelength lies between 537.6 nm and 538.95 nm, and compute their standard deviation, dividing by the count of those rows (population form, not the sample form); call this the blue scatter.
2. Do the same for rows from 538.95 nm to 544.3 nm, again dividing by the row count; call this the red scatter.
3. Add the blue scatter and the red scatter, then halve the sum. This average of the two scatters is 0.522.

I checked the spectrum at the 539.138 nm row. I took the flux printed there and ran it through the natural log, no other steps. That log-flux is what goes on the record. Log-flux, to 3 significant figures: 2.42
